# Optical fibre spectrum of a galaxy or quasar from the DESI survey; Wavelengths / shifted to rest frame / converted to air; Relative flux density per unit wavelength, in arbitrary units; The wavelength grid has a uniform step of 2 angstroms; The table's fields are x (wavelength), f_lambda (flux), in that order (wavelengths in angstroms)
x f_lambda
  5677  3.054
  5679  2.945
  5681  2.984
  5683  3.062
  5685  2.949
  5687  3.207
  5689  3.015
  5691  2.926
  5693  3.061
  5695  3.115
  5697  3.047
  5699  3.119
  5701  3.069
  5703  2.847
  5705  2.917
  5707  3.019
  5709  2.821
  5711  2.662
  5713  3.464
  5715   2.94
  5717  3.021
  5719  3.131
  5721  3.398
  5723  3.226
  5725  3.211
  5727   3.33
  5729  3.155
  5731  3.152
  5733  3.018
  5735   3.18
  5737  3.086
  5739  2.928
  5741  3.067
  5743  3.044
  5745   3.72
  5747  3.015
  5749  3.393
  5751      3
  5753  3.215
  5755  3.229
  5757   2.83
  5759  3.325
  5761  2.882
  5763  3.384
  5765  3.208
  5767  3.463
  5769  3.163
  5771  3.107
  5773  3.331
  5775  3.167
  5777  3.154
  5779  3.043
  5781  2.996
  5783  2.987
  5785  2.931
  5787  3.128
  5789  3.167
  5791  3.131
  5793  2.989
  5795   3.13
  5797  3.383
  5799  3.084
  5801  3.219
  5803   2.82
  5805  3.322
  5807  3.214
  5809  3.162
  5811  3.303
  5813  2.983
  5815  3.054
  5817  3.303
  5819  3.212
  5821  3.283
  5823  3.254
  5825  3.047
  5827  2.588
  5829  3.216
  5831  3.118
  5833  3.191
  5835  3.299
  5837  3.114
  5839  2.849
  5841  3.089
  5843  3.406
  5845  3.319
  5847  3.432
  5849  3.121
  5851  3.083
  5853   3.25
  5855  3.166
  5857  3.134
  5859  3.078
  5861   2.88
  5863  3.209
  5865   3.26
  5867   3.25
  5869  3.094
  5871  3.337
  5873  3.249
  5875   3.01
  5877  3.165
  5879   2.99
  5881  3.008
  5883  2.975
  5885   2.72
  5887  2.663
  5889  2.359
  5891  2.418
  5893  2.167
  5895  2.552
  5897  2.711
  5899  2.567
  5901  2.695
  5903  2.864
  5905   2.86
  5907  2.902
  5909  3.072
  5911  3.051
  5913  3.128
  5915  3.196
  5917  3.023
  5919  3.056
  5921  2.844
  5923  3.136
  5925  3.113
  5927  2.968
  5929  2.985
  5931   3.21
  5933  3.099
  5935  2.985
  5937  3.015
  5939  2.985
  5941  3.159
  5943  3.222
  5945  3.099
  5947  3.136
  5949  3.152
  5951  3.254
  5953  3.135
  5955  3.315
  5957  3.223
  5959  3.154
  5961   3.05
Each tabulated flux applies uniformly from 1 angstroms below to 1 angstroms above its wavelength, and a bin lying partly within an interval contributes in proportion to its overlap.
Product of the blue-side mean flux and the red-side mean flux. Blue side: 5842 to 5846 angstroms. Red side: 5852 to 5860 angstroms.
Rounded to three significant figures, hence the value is 10.6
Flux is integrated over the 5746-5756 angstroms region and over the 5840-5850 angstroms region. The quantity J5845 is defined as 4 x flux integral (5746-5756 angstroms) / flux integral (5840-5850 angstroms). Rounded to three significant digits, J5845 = 3.87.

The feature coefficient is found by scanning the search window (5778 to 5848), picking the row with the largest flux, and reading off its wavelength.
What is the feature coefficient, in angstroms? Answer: 5847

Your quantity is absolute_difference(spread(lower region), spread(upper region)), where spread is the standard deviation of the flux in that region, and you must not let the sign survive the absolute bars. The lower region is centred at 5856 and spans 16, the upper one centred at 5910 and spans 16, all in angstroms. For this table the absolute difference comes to 0.01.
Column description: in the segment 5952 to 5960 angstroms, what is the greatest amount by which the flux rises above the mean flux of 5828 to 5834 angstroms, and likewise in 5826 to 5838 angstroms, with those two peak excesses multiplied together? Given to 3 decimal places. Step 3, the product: 0.017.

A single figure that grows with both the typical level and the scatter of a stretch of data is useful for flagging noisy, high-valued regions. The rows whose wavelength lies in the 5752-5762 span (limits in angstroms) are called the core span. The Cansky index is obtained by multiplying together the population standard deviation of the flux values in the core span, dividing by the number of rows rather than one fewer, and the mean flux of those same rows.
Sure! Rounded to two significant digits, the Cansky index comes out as 0.62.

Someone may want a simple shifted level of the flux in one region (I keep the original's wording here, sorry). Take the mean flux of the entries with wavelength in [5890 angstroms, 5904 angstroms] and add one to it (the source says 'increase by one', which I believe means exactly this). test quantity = 3.57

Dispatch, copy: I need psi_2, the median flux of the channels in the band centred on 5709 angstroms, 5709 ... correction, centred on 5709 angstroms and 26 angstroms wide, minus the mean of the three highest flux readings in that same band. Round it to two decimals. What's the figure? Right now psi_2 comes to -0.31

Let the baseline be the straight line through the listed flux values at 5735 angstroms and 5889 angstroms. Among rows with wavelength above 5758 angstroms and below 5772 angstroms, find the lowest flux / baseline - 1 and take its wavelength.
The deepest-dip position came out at 5761 angstroms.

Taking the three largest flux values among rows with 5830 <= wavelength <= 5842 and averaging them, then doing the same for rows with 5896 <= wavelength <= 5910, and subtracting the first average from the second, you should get -0.26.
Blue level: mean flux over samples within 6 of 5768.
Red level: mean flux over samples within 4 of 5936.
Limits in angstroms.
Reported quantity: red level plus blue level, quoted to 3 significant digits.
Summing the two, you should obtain 6.30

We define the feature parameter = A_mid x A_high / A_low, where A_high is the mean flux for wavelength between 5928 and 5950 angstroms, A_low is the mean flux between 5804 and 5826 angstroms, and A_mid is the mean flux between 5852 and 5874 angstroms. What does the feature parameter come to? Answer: 3.07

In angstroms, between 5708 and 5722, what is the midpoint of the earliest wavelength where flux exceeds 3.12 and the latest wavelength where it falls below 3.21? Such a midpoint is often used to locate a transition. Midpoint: 5716 angstroms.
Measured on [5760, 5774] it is 5767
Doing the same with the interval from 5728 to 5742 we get 5735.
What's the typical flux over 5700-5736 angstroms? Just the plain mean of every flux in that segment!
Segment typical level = 3.087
